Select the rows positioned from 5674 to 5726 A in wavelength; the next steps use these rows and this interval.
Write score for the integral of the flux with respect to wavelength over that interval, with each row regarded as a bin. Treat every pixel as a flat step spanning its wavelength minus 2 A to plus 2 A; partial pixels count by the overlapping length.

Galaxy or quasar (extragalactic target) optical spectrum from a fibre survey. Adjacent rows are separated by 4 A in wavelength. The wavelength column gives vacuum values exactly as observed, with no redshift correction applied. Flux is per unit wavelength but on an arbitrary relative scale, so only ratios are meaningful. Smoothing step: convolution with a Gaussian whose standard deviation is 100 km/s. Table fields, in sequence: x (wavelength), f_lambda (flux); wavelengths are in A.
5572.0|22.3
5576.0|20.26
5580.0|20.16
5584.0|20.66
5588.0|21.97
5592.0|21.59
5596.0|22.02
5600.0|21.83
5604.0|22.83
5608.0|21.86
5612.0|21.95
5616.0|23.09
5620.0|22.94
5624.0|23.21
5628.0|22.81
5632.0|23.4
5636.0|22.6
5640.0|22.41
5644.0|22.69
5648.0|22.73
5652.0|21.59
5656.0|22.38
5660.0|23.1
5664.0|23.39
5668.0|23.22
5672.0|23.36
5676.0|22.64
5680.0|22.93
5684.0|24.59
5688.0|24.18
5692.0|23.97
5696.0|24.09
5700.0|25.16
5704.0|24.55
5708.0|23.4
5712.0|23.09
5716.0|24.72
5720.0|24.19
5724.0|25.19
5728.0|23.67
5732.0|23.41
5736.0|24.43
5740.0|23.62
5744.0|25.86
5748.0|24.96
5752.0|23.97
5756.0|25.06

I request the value 1251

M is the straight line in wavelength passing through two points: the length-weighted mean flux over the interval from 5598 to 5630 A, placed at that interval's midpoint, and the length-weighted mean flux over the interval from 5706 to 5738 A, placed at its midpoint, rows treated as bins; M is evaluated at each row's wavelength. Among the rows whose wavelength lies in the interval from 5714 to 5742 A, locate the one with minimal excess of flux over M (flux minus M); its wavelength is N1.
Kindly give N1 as 5732.0 A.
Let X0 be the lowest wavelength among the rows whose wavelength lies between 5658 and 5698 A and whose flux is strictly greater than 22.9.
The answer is 5660.0 A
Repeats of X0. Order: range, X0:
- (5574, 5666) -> 5616.0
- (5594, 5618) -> 5616.0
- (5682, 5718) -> 5684.0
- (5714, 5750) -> 5716.0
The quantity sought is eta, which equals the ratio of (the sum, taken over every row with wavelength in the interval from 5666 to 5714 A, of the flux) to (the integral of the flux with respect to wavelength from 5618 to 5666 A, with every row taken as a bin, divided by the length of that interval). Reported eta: 12.5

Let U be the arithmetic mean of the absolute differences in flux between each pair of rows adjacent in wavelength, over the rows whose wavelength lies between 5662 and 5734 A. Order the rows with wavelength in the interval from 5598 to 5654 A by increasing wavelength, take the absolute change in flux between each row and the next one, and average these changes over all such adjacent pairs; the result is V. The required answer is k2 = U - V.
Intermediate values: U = 0.69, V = 0.54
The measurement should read 0.15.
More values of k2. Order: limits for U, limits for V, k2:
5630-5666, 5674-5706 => -0.09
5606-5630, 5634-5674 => -0.01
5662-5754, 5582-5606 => 0.15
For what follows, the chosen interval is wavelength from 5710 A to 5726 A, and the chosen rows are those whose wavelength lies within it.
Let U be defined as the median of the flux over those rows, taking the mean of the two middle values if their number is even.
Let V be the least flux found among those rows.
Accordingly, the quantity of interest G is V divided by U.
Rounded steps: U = 24.5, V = 23.09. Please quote 0.94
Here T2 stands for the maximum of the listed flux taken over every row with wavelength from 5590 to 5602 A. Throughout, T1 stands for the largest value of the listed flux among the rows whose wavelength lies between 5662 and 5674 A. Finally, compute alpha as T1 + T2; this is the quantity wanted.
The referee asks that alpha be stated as 45.4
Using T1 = 23.39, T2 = 22.02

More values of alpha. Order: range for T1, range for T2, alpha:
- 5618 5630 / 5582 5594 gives 45.2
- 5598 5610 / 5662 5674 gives 46.2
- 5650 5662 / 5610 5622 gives 46.2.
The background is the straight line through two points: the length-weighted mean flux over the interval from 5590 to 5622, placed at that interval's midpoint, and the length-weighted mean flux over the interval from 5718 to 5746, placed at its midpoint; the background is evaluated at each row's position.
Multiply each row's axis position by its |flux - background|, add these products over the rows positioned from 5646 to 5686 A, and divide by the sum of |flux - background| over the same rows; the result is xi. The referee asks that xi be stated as 5666.5 A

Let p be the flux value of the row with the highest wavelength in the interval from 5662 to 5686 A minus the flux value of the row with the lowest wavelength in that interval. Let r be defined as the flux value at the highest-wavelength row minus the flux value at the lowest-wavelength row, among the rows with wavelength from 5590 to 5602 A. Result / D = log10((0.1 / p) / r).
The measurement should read -0.5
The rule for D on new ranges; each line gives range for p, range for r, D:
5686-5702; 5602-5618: -0.4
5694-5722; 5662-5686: -0.1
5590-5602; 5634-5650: 0.5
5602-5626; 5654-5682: -0.3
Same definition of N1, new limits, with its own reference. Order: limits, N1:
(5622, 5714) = 5652.0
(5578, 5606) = 5580.0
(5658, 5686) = 5676.0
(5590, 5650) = 5592.0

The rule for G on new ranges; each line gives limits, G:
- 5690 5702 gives 1.00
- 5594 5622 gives 0.99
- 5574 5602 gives 0.93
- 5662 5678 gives 0.97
